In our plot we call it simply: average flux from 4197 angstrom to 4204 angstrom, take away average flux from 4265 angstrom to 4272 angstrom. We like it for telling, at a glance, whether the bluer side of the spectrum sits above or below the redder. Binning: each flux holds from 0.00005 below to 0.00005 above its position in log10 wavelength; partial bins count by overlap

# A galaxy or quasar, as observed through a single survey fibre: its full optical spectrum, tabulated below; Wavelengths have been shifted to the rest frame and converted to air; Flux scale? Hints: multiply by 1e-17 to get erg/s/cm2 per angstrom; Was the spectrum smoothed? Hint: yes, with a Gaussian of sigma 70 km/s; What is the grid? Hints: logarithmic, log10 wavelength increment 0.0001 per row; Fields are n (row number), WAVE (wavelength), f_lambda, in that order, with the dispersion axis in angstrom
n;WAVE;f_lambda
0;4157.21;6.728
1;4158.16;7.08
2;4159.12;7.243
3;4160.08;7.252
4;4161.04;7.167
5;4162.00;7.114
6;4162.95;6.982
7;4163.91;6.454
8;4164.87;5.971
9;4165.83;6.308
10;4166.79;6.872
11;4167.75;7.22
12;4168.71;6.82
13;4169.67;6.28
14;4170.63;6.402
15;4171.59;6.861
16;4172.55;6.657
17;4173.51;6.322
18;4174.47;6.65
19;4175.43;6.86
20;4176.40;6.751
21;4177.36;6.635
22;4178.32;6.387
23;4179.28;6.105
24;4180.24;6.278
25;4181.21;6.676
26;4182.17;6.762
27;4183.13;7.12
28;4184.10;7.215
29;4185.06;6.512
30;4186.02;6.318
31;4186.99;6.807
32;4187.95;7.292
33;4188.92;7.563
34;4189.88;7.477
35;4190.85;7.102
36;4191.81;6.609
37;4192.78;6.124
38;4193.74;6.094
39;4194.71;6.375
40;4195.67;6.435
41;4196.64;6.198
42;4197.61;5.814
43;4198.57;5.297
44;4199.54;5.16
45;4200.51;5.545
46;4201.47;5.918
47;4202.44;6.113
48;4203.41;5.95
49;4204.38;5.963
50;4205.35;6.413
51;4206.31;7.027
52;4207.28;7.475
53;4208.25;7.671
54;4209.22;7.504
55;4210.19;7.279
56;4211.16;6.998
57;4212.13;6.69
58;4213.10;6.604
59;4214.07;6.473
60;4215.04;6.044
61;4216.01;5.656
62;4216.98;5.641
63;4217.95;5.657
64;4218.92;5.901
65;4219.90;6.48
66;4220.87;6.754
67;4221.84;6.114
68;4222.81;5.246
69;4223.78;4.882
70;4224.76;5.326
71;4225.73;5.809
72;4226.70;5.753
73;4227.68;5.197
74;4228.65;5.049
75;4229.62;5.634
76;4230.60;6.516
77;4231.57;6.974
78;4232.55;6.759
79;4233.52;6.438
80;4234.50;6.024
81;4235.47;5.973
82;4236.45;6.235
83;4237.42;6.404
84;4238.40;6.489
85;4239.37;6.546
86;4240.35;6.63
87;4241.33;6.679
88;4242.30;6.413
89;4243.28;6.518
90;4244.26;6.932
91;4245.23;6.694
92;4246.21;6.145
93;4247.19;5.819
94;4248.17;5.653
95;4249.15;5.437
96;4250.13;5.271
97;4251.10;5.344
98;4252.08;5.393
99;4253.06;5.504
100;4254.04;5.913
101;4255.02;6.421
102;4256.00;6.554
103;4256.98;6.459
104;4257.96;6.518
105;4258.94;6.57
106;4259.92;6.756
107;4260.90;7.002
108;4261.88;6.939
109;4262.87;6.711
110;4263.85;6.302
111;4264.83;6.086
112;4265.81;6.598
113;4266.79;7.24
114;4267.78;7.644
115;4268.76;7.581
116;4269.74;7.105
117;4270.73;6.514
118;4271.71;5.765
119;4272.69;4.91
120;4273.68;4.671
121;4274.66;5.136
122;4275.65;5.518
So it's -1.2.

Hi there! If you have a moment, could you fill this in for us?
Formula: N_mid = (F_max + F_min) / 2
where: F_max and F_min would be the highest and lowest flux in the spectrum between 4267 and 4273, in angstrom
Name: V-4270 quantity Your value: 6.28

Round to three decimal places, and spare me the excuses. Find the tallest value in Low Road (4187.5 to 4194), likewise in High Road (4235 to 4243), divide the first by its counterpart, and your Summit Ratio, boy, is 1.132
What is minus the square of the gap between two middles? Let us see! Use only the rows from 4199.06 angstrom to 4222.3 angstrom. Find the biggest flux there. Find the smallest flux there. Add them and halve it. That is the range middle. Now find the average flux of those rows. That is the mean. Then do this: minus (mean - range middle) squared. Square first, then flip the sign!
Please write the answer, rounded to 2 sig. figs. -0.0015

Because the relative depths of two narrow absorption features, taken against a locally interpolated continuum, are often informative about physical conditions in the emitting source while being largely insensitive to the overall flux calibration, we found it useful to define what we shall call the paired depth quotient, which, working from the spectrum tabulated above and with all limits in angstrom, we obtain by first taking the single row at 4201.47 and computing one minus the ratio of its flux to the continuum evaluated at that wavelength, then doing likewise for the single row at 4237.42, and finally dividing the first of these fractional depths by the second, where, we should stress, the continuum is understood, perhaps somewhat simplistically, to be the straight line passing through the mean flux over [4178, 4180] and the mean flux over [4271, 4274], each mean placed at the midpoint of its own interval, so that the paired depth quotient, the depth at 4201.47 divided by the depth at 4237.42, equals -0.1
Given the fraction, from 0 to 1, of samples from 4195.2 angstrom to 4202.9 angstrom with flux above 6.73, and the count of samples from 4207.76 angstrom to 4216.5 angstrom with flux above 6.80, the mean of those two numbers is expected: 2.0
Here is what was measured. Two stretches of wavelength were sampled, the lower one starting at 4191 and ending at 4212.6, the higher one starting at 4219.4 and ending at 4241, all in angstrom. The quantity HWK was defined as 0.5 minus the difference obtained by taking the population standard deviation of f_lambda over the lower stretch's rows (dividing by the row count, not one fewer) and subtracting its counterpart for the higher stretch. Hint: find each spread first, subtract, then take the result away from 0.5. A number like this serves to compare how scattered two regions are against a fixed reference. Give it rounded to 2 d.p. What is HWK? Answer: 0.41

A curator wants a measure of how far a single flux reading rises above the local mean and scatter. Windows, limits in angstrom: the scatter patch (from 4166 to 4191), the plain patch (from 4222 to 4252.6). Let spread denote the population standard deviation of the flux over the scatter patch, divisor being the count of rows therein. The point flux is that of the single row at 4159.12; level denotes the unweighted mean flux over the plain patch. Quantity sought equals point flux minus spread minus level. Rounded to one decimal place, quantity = 0.9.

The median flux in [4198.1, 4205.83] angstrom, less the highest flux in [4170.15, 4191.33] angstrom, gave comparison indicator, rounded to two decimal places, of -1.63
